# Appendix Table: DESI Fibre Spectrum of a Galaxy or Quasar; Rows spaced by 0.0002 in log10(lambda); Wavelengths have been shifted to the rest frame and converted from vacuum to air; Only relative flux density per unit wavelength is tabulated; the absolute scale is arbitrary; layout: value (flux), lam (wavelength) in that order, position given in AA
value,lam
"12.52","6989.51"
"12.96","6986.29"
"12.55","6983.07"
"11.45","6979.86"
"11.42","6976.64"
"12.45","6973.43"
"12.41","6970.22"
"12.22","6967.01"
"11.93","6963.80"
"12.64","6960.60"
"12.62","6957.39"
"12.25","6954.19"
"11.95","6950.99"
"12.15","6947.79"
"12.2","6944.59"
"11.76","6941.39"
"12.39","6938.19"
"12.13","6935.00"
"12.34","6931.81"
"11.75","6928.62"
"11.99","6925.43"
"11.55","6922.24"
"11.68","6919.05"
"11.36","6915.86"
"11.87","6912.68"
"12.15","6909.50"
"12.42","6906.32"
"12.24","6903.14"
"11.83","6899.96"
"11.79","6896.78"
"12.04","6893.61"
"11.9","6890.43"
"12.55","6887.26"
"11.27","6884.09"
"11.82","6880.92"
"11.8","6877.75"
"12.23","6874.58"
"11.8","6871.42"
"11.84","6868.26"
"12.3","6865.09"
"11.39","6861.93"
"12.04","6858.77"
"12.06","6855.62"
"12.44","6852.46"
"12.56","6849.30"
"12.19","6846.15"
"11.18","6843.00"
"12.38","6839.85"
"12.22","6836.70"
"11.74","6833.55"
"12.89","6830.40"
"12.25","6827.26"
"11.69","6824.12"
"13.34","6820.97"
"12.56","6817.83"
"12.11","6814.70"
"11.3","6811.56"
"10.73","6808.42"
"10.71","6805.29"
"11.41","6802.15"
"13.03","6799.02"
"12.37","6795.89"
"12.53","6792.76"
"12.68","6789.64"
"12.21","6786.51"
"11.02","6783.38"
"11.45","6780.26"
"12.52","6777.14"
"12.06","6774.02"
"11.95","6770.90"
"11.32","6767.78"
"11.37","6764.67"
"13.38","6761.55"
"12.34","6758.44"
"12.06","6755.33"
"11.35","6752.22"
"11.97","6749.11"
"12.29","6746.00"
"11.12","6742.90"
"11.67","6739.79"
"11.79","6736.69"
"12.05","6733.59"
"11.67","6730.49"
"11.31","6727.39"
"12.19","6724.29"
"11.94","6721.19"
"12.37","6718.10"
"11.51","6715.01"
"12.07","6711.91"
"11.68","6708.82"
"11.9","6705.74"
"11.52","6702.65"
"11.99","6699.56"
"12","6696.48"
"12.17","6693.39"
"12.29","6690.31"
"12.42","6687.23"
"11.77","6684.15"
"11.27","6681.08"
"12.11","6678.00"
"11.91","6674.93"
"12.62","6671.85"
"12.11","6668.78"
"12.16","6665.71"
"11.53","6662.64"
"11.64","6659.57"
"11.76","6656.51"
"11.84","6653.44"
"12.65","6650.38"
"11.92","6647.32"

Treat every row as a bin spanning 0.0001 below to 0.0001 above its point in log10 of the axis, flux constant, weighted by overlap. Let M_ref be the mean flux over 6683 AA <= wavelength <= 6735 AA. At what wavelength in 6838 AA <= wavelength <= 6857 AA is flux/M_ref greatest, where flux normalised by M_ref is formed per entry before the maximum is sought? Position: 6849.30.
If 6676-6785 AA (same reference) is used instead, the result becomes 6761.55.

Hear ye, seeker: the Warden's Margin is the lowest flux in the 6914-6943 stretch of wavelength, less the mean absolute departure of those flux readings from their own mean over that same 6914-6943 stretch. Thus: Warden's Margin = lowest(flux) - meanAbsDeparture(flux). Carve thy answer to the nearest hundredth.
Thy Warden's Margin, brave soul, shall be 11.07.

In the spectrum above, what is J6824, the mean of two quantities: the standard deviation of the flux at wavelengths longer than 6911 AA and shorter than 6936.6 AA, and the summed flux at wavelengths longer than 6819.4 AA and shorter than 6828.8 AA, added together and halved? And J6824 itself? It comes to 18.8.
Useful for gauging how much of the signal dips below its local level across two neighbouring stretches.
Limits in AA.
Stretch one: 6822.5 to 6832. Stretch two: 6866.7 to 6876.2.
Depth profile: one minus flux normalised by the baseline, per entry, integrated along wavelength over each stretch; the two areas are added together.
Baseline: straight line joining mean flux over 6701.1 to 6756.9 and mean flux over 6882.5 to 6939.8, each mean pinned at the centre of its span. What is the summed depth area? -0.3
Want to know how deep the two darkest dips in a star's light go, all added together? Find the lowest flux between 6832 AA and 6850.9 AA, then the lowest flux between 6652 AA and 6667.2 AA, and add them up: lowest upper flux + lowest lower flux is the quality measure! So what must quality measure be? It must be 22.7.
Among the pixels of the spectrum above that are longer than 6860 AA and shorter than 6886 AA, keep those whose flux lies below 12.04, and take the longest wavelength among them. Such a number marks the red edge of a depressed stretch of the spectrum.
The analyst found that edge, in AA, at 6884.09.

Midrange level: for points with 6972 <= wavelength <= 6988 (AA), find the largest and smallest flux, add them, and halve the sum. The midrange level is 12.2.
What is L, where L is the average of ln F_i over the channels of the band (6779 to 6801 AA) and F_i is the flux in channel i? 2.50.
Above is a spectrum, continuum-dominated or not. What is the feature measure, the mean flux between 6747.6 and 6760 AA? 11.9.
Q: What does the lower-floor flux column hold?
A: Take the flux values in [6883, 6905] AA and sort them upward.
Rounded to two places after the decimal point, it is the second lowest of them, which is 11.79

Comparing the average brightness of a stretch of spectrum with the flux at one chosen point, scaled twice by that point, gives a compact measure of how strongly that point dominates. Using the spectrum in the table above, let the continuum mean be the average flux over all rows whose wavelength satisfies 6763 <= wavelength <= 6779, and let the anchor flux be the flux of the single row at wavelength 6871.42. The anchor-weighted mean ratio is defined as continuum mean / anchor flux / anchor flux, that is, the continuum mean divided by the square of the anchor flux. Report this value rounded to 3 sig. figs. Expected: 0.0851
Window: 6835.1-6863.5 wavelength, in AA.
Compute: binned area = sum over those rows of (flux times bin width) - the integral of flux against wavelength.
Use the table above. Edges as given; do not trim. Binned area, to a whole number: 342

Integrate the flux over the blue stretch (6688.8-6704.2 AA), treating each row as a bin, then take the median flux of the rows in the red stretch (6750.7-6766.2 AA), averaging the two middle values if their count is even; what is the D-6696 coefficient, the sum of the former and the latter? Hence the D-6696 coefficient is 197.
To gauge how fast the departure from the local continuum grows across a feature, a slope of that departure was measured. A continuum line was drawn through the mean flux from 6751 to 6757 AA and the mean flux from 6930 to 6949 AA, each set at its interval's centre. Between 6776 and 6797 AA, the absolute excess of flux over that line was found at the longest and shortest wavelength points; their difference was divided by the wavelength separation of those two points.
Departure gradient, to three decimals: -0.010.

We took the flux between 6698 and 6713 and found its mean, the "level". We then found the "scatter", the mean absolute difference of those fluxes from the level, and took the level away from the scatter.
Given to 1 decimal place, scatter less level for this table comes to -11.6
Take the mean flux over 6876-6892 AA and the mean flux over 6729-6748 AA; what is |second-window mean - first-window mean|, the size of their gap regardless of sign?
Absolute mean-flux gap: 0.10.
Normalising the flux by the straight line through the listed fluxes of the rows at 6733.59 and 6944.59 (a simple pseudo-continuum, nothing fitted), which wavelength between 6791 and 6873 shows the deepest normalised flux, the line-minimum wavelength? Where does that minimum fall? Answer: 6805.29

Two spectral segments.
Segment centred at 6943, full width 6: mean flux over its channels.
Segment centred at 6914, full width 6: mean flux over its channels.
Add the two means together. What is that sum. 23.6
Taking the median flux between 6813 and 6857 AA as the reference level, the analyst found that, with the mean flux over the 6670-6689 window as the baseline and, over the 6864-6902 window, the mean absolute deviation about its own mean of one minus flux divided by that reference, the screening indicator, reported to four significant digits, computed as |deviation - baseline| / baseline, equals 0.9984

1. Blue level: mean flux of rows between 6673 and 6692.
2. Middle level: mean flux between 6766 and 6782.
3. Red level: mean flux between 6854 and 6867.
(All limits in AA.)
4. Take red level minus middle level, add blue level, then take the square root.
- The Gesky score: 3.47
